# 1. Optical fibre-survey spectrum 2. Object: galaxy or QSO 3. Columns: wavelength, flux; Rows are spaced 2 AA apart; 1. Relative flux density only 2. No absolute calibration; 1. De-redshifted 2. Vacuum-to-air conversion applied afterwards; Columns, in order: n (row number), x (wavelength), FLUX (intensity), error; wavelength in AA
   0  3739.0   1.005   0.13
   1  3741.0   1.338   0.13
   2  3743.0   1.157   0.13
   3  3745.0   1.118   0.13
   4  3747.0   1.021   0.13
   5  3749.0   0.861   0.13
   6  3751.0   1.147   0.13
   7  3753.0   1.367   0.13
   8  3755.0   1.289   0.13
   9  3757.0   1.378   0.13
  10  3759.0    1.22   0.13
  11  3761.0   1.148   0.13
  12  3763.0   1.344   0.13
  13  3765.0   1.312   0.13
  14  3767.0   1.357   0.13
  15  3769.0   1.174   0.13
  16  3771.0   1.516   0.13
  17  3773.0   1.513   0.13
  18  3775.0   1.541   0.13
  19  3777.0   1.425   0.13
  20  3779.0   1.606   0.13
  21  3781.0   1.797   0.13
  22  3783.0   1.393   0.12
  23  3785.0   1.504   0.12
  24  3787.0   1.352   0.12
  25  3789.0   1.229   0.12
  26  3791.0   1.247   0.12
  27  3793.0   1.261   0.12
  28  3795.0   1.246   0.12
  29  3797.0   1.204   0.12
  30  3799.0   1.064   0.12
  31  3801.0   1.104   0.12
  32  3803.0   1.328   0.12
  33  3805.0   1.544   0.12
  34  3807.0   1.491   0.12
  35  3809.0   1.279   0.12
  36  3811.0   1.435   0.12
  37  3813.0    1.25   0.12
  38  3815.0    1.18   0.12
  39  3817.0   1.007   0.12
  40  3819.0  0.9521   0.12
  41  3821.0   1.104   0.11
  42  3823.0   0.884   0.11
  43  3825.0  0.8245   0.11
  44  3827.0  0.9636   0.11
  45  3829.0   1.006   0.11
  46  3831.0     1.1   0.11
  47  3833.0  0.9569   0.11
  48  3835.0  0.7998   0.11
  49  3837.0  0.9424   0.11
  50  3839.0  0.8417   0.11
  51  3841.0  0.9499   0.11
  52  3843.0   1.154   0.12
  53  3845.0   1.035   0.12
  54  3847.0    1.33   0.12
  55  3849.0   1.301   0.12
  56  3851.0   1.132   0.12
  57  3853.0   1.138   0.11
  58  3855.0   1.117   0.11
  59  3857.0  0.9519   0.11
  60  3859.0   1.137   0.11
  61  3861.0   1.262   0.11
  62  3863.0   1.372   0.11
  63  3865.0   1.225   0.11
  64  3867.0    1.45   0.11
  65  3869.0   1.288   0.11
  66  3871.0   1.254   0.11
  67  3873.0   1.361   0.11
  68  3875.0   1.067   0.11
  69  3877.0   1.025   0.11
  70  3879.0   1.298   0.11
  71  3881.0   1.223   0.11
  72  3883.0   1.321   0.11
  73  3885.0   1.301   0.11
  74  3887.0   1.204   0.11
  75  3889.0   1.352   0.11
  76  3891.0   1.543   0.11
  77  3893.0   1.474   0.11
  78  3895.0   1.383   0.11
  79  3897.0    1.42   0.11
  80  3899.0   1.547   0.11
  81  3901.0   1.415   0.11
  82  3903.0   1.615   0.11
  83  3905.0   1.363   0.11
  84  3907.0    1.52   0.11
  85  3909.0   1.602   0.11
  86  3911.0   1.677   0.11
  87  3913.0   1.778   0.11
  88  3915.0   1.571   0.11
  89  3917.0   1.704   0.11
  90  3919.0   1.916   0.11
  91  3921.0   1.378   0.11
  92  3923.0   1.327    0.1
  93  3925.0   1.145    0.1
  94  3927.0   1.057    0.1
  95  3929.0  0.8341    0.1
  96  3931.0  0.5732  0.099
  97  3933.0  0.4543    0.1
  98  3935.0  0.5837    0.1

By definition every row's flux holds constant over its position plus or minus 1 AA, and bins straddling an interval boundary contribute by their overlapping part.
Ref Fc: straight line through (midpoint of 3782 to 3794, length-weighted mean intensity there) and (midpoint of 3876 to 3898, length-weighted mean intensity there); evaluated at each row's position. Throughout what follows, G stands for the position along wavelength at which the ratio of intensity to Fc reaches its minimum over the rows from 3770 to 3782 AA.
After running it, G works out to 3777.0 AA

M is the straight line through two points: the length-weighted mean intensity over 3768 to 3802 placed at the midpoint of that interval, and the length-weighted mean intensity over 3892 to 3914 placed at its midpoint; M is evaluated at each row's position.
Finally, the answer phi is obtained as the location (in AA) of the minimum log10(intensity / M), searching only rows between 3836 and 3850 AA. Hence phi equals 3839.0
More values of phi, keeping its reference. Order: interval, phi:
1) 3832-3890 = 3835.0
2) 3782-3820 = 3819.0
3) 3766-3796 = 3769.0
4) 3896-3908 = 3905.0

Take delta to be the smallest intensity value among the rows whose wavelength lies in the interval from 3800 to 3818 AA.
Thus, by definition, 1.007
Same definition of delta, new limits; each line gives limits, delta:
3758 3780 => 1.148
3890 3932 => 0.5732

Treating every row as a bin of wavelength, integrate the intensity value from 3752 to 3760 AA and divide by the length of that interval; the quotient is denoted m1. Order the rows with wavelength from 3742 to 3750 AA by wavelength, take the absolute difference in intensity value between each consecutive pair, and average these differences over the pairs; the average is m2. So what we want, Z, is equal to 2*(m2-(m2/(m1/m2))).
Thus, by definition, 0.18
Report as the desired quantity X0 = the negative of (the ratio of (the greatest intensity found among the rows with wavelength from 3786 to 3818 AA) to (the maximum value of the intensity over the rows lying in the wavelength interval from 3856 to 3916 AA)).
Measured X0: -0.87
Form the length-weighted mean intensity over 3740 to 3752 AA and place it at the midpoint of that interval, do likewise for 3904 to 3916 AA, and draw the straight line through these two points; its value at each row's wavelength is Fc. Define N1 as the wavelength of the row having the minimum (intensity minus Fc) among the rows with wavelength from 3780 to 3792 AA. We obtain 3789.0 AA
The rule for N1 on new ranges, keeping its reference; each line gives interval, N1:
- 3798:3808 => 3799.0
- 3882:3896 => 3887.0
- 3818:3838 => 3835.0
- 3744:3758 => 3749.0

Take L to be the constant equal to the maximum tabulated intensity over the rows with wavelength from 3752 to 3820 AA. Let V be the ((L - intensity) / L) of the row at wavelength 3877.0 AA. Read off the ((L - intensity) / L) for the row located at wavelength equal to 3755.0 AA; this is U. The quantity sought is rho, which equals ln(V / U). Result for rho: 0.4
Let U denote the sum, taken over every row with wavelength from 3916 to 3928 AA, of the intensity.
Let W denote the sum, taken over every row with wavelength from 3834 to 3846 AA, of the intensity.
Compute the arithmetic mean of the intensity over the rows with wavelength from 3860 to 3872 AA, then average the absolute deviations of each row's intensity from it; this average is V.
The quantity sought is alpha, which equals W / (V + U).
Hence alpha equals 0.67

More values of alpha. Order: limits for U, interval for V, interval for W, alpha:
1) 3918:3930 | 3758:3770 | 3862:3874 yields 1.03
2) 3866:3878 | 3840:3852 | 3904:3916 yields 1.26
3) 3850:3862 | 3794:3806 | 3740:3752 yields 0.97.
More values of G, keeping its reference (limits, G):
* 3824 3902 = 3835.0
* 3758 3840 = 3835.0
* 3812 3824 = 3823.0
